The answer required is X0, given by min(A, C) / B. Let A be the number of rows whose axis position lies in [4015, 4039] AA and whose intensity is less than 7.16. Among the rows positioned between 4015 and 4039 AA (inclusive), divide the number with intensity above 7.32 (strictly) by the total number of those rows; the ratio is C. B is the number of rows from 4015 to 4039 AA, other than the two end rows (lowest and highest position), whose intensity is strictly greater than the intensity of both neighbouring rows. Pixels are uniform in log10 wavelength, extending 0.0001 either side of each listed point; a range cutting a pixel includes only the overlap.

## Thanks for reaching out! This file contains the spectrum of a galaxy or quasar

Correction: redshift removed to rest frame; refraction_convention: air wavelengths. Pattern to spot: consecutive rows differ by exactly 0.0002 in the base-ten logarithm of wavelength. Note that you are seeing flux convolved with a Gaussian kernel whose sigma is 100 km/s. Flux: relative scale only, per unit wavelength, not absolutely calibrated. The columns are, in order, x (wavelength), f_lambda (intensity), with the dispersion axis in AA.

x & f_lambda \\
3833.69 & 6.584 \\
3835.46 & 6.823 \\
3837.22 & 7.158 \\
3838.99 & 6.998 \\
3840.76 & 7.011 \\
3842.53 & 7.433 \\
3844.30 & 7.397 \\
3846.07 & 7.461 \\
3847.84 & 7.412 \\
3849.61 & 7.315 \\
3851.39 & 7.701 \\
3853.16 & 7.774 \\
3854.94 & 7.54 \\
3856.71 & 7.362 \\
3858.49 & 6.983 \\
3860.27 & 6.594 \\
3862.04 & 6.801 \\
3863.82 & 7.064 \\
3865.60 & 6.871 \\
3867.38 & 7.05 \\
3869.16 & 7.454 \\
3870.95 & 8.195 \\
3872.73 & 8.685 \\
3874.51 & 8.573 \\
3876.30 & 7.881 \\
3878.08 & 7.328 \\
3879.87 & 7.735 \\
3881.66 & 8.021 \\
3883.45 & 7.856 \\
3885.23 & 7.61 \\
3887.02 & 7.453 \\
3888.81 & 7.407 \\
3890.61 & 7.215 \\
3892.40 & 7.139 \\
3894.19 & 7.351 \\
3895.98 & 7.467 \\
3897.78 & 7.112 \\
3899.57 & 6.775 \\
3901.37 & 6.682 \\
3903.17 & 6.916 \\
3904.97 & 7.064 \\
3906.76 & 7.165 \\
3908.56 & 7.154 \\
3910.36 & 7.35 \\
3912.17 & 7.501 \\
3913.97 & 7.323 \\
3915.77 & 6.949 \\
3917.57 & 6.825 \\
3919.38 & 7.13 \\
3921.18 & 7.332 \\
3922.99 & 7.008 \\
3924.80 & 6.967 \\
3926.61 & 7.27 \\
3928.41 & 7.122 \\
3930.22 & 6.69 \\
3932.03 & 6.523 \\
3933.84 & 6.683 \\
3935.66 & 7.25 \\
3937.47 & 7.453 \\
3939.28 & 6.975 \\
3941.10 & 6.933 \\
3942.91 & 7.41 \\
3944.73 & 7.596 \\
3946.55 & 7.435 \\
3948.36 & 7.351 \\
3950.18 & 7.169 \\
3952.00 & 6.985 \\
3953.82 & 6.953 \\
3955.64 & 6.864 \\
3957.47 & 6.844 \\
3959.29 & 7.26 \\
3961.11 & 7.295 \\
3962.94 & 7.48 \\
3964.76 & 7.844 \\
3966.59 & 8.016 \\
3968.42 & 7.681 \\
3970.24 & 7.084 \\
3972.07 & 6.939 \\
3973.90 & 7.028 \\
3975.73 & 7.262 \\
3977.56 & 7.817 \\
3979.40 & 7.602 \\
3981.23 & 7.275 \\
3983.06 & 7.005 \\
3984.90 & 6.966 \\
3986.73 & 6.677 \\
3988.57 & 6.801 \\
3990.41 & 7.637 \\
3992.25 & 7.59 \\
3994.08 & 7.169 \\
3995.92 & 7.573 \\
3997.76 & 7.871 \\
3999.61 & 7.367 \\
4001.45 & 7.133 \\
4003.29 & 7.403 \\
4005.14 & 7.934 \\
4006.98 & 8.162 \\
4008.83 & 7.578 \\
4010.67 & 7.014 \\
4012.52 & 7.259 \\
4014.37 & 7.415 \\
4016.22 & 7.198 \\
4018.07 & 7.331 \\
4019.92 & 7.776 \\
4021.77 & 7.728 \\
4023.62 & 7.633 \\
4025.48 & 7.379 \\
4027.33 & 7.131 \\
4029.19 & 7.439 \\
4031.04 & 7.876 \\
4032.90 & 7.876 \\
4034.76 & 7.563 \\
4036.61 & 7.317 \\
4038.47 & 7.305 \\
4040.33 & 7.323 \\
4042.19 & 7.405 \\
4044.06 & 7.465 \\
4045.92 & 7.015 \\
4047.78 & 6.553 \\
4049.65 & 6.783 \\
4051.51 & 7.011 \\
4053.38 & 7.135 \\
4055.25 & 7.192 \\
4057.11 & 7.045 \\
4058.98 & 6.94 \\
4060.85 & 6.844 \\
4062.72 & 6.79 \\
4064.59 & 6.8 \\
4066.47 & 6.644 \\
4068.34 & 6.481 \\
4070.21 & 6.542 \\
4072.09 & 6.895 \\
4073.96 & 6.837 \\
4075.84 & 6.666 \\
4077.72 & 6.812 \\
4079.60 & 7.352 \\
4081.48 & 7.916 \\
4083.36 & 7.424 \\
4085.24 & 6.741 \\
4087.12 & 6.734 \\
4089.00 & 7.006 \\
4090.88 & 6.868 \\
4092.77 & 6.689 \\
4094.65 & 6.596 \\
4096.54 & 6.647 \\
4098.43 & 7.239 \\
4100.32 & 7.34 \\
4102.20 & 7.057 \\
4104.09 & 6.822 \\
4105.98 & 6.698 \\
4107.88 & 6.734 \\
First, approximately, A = 1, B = 1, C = 0.7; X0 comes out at 0.69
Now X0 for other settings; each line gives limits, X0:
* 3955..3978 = 0.38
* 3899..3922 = 0.15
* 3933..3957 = 0.19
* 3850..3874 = 0.27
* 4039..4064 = 0.12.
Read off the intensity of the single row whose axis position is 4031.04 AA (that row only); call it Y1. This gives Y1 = 7.876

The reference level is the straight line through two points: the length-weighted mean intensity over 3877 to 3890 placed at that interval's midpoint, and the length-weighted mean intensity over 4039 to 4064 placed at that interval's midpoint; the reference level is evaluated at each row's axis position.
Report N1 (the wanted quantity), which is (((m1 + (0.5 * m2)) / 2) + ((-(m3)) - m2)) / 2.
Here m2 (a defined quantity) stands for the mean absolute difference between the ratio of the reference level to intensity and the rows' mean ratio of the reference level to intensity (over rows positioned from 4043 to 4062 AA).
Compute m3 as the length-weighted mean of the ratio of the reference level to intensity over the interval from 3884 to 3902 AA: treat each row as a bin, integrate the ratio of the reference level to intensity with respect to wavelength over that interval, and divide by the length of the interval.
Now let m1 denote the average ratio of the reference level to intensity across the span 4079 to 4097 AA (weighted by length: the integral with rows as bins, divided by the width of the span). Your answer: -0.287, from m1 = 0.99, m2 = 0.0247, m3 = 1.05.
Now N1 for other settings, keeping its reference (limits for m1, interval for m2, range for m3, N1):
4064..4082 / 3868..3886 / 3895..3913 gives -0.292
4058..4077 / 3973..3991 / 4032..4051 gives -0.246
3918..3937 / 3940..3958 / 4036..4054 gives -0.241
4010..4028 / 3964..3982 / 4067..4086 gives -0.276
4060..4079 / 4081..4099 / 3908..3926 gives -0.282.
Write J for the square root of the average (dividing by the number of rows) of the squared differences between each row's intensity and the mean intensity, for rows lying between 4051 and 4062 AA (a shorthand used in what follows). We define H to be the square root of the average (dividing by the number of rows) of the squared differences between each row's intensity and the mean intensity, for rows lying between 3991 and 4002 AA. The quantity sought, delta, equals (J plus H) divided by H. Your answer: 1.45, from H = 0.26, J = 0.12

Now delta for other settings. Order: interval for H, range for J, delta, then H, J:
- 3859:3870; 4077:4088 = 2.64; 0.27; 0.44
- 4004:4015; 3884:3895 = 1.40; 0.39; 0.15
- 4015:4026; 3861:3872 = 3.20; 0.22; 0.48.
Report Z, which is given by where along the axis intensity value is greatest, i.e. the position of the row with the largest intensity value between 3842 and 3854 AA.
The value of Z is 3853.16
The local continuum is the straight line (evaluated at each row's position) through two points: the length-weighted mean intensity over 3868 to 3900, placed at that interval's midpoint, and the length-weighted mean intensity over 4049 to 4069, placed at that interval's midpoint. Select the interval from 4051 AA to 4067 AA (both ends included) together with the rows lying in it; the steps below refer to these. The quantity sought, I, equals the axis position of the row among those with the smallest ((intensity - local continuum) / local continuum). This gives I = 4066.47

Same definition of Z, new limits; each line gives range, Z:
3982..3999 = 3997.76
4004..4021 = 4006.98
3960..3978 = 3966.59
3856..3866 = 3856.71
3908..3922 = 3912.17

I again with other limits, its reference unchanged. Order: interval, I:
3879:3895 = 3892.40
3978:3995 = 3986.73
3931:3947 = 3932.03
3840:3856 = 3840.76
